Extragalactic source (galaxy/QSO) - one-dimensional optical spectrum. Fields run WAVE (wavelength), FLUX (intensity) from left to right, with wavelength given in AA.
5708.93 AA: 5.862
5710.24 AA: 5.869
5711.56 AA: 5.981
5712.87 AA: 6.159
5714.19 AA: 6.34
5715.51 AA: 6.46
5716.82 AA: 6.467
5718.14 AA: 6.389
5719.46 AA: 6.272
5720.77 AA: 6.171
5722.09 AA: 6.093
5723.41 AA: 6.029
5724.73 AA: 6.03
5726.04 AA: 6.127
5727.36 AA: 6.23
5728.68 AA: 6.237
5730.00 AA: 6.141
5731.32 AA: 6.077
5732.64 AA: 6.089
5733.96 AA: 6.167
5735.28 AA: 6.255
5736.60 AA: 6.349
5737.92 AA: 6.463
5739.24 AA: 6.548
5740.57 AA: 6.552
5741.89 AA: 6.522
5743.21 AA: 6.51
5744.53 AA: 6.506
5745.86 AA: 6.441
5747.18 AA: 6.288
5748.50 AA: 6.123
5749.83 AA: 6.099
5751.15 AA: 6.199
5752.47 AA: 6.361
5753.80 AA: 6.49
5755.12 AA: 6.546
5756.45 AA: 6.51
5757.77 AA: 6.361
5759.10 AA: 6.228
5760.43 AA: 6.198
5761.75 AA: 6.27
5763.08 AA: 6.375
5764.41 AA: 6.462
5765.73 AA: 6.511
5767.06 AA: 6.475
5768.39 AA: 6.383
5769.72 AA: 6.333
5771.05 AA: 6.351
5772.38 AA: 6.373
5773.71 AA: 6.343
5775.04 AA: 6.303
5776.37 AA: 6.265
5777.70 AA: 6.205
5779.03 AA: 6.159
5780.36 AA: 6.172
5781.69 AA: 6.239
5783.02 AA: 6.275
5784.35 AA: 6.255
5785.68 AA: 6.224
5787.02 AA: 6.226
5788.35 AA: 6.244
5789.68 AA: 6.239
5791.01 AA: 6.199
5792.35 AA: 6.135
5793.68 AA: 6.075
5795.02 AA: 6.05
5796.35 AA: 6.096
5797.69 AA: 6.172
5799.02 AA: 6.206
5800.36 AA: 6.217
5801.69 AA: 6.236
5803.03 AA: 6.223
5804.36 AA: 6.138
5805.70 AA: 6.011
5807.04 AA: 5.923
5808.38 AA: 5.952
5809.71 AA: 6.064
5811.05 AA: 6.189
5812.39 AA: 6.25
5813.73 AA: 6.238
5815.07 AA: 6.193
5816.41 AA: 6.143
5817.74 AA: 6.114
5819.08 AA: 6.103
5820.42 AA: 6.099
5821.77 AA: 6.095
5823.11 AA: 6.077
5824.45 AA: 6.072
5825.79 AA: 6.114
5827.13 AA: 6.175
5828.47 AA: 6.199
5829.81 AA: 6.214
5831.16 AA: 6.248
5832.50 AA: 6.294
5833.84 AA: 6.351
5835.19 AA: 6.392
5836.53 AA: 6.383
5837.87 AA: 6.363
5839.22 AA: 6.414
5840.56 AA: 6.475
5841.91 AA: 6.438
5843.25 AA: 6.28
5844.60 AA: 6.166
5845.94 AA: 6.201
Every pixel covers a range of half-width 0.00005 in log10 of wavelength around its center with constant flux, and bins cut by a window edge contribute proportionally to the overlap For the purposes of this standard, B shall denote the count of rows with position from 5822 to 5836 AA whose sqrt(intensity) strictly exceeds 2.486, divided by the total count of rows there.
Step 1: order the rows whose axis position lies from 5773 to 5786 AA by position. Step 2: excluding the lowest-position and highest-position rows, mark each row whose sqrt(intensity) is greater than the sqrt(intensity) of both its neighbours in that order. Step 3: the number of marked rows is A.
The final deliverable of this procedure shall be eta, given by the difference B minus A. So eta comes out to -0.40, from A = 1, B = 0.60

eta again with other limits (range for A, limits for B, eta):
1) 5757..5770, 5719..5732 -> -0.70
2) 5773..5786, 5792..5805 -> -0.60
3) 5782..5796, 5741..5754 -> -0.20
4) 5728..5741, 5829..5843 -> 1.00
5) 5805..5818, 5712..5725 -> -0.50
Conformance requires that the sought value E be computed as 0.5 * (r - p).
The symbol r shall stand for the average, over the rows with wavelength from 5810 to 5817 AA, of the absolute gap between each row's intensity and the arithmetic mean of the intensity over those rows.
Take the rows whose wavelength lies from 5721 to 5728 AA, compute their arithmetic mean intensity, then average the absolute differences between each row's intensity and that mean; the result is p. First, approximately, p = 0.06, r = 0.03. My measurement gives -0.014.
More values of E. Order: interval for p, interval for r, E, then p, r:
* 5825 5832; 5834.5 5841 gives -0.003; 0.04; 0.03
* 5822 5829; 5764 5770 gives 0.006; 0.05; 0.06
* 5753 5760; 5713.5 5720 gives -0.021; 0.11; 0.06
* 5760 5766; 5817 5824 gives -0.047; 0.10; 0.01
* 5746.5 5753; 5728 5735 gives -0.020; 0.09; 0.05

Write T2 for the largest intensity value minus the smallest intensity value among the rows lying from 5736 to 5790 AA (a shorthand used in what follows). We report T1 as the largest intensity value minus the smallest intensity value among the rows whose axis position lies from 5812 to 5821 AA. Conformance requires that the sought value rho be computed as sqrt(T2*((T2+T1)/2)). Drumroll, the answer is 0.37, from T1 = 0.15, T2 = 0.45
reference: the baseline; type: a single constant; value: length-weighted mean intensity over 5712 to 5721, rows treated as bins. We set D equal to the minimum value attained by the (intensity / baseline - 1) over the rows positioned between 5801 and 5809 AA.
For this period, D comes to -0.063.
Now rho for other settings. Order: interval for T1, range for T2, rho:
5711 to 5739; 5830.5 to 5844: 0.28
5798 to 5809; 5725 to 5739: 0.37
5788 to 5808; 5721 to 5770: 0.47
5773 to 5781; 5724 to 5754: 0.43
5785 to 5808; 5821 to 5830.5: 0.18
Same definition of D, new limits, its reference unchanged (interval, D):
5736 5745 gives 0.004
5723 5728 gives -0.047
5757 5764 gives -0.020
